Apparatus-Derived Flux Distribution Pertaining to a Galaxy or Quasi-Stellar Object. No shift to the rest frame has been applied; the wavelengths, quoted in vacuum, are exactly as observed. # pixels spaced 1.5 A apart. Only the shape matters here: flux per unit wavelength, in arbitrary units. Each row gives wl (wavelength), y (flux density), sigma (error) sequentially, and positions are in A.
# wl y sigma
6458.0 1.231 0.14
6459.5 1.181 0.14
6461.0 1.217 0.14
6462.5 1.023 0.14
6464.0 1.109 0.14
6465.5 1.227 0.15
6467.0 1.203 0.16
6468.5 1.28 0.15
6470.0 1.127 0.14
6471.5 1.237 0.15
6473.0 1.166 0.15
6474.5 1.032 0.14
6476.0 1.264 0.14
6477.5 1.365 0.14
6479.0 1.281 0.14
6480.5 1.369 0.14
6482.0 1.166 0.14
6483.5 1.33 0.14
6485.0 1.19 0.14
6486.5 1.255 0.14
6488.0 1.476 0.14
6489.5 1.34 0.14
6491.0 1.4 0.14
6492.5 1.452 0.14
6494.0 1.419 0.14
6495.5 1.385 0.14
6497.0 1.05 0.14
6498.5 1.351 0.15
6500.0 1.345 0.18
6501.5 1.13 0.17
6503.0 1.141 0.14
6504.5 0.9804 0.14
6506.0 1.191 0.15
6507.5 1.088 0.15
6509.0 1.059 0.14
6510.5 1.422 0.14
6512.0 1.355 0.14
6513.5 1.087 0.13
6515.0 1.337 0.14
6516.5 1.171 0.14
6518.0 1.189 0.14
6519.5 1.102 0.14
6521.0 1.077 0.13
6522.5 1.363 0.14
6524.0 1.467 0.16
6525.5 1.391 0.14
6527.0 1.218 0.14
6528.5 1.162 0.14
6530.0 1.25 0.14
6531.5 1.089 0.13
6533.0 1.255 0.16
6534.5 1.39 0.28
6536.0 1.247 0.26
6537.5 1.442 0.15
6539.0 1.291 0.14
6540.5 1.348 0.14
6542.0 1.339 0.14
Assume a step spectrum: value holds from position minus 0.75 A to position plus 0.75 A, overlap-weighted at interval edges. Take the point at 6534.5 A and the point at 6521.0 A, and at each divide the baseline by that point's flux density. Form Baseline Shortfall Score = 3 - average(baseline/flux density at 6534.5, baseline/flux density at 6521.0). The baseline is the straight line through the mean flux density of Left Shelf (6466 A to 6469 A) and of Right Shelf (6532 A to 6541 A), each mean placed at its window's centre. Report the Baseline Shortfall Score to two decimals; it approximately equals 1.92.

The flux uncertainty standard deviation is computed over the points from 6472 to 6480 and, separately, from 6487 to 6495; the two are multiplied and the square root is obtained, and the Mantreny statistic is 0.0000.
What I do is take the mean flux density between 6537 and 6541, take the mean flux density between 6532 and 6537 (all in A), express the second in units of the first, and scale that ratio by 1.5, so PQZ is 1.43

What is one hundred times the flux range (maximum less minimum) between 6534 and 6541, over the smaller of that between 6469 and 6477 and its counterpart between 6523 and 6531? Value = 84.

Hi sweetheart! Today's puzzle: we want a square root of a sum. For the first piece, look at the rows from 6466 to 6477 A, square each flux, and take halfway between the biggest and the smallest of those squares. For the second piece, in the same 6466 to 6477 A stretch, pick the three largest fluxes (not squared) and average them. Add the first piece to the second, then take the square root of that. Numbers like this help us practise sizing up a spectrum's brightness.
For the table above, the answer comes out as 1.62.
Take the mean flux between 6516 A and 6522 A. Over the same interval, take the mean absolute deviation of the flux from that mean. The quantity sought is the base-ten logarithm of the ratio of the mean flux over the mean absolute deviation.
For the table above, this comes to 1.40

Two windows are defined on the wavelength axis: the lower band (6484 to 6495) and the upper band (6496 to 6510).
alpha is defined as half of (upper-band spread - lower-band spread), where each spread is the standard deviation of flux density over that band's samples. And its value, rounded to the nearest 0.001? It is 0.011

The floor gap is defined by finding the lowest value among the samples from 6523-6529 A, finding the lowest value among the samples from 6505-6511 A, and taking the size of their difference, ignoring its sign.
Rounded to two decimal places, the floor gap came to 0.10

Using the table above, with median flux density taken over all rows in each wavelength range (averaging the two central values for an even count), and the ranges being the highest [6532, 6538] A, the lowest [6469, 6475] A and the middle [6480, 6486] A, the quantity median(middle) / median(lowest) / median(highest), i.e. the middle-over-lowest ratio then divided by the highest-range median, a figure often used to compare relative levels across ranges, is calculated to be 0.83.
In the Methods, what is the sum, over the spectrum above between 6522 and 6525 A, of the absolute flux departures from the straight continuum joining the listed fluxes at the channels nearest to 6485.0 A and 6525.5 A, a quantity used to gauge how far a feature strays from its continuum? 0.10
